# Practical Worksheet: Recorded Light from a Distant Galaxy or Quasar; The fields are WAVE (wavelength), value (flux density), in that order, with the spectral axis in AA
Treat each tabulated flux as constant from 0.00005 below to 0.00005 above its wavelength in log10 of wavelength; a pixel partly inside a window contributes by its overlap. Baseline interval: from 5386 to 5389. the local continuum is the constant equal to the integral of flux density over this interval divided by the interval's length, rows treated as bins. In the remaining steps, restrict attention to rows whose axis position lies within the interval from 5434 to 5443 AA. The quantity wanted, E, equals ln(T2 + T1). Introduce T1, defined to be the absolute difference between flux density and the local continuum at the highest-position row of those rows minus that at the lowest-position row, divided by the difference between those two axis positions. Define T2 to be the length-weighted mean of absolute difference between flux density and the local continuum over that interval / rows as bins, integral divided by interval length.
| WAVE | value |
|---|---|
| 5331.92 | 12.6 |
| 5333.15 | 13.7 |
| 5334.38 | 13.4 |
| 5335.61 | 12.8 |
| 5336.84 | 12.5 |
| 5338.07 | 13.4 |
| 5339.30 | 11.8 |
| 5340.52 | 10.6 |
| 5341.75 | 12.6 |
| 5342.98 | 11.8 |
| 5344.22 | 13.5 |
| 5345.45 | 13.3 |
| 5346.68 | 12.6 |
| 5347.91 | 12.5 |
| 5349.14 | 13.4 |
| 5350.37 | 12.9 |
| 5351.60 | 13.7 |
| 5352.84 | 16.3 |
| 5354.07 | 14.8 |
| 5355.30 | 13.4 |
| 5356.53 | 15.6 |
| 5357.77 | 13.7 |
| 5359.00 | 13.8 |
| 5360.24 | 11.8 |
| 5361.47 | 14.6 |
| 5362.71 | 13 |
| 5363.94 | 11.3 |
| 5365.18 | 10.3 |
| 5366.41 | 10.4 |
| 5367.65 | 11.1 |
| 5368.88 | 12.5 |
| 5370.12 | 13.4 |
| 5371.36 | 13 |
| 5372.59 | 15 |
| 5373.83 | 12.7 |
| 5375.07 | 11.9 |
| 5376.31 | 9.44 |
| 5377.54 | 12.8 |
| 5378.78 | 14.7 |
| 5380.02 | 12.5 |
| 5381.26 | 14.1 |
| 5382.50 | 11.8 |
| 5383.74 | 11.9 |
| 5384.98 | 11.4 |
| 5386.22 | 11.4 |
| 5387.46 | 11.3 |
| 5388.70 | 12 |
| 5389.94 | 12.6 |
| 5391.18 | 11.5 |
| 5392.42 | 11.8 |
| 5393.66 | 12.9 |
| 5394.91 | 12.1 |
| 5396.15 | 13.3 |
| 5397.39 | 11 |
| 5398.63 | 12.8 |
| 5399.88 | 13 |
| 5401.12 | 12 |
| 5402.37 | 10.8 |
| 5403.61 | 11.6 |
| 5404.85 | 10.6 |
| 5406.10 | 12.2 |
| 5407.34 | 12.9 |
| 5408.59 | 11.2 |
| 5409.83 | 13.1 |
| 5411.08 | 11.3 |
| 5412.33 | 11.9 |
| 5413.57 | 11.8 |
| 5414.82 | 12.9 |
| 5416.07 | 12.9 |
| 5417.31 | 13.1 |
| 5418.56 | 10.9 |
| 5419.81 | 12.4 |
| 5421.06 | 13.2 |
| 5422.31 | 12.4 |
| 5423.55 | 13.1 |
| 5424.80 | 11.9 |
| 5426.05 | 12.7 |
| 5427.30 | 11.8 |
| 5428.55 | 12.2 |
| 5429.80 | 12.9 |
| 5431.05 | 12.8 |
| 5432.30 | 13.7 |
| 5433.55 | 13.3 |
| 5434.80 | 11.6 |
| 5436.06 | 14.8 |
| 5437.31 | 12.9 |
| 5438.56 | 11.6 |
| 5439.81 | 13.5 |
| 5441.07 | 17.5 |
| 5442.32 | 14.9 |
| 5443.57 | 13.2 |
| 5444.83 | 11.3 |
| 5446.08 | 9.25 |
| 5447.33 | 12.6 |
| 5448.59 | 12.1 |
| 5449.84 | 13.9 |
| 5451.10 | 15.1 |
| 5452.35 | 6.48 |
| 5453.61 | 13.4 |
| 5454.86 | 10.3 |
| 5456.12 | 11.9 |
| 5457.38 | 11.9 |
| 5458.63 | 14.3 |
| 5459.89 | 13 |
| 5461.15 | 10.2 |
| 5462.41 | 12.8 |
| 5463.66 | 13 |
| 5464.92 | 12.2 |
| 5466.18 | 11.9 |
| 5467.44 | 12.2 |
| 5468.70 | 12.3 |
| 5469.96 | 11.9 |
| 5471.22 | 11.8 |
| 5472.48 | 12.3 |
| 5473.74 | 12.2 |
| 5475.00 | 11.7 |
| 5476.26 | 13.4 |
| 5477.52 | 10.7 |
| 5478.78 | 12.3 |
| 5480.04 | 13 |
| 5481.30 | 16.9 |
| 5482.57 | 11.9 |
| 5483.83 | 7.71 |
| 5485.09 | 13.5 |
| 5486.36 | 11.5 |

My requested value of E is 1.0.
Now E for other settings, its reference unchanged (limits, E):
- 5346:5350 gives 0.5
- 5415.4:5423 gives 0.1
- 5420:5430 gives -0.1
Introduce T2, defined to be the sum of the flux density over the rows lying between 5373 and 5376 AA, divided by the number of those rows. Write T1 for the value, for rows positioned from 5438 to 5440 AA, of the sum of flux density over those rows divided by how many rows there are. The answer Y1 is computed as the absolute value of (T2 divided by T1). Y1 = 0.98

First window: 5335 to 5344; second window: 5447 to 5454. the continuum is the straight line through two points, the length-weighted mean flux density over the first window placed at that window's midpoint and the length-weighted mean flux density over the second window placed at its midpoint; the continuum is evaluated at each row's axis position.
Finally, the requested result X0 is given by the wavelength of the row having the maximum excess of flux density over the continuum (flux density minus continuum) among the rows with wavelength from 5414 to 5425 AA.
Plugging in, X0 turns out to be 5421.06 AA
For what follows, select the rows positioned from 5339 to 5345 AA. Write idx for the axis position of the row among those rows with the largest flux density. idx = 5344.22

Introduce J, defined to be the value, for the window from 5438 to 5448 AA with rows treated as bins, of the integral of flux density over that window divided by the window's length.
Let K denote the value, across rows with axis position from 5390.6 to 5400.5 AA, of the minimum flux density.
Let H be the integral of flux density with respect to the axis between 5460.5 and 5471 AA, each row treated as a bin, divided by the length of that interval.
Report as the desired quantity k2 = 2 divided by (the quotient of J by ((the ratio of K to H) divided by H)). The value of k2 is 0.0117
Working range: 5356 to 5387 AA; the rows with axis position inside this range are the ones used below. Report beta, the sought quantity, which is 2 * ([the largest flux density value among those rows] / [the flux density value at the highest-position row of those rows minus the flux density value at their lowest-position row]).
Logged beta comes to -7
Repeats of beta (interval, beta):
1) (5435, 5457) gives -12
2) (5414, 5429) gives -38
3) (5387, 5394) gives 16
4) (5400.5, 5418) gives 24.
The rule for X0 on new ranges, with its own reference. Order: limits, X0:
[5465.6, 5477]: 5476.26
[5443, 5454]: 5451.10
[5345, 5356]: 5352.84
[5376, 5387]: 5378.78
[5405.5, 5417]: 5409.83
